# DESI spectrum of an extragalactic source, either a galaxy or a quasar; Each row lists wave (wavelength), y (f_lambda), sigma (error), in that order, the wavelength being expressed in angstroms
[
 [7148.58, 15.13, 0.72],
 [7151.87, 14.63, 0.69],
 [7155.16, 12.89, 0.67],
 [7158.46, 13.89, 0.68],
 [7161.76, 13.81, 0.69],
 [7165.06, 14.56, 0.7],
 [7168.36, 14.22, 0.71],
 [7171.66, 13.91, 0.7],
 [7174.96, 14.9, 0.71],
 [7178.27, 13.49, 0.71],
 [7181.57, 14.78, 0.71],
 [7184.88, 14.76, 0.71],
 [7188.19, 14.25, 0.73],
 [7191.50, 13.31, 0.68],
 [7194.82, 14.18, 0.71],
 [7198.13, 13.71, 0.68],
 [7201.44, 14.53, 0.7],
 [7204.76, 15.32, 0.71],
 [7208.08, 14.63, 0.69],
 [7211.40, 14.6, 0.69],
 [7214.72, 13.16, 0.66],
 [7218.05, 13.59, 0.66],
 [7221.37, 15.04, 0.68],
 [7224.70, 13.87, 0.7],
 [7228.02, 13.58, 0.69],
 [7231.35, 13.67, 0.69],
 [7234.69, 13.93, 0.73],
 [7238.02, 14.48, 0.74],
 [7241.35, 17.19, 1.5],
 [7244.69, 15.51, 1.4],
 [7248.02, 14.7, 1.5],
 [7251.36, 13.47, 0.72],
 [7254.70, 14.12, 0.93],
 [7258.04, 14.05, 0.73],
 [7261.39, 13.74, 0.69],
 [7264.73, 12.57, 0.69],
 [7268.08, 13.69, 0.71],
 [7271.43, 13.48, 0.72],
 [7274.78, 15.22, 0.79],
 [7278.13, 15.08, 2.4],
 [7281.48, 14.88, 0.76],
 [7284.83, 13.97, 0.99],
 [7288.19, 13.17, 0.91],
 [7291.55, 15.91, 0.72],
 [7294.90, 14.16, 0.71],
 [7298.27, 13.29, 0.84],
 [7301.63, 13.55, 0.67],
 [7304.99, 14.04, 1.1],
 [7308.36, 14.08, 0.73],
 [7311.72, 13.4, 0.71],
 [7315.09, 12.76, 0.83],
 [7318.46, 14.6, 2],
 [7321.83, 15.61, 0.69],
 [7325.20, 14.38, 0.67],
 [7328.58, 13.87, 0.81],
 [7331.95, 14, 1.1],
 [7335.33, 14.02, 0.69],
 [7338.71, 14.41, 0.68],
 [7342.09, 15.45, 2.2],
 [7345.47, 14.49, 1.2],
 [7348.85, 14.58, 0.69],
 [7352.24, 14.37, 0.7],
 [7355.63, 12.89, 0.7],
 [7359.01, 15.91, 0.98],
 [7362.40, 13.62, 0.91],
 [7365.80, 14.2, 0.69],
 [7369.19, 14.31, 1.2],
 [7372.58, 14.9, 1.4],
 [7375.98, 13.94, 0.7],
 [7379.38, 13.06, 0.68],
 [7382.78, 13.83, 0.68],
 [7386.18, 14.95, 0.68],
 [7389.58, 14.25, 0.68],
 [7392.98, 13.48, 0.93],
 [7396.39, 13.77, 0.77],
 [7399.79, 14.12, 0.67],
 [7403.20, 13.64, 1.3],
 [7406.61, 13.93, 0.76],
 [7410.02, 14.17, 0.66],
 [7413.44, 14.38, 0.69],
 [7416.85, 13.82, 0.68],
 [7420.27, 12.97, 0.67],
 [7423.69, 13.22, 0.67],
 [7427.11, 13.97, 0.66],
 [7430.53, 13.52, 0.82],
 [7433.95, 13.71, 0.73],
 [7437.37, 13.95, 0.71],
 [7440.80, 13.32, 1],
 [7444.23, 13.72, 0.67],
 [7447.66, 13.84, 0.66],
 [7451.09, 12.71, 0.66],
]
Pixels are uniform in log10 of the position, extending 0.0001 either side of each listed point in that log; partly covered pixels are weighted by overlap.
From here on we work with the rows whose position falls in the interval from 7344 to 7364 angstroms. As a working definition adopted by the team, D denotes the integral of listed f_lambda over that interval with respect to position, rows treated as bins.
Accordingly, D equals 286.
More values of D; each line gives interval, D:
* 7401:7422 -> 290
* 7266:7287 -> 301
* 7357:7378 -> 303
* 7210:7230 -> 279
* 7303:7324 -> 296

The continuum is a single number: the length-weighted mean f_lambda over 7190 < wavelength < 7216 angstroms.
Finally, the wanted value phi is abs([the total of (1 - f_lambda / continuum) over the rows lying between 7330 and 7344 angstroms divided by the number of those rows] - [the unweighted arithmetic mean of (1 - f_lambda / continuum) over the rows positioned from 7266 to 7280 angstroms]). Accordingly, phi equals 0.007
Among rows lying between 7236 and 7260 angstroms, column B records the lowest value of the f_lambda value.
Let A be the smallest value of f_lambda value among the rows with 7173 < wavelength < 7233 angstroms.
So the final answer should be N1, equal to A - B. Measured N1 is -0.31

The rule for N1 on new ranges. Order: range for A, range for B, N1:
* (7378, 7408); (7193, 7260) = -0.10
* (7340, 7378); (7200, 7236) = -0.27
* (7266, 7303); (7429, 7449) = -0.15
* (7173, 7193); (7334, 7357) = 0.42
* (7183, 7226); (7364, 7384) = 0.10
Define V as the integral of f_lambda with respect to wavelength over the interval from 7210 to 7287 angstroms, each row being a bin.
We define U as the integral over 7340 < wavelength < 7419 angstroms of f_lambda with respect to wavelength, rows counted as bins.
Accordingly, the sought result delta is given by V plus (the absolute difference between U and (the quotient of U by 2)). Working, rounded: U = 1119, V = 1096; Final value 1656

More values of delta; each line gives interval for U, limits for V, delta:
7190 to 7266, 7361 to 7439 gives 1625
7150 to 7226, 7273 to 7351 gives 1654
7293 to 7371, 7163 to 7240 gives 1647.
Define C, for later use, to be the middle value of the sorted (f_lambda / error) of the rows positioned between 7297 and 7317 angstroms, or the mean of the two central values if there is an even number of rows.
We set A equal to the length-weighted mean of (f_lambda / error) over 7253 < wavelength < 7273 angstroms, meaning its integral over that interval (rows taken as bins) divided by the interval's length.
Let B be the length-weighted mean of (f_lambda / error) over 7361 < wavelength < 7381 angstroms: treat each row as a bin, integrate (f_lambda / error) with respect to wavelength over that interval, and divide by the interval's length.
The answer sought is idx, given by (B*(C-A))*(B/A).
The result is -15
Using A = 18.4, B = 16.2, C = 17.3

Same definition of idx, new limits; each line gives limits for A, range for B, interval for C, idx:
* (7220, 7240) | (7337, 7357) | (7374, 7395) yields 4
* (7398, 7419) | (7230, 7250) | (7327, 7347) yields -47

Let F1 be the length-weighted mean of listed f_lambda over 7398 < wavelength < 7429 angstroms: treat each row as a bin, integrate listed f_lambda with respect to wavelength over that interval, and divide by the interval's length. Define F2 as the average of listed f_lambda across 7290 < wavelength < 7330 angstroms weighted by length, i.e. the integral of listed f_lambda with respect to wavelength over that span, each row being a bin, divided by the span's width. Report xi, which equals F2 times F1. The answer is 195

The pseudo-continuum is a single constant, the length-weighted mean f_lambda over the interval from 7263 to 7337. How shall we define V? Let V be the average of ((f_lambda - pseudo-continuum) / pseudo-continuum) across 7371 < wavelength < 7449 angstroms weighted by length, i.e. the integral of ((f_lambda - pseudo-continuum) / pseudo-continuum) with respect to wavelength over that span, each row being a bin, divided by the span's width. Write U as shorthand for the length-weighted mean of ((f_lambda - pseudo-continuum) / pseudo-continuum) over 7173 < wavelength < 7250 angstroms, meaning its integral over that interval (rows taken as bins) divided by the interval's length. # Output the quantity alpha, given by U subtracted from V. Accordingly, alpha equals -0.039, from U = 0.0224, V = -0.017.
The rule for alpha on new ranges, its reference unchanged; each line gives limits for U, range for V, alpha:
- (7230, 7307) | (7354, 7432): -0.022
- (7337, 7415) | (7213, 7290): -0.001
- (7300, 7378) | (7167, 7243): 0.006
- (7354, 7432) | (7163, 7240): 0.018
